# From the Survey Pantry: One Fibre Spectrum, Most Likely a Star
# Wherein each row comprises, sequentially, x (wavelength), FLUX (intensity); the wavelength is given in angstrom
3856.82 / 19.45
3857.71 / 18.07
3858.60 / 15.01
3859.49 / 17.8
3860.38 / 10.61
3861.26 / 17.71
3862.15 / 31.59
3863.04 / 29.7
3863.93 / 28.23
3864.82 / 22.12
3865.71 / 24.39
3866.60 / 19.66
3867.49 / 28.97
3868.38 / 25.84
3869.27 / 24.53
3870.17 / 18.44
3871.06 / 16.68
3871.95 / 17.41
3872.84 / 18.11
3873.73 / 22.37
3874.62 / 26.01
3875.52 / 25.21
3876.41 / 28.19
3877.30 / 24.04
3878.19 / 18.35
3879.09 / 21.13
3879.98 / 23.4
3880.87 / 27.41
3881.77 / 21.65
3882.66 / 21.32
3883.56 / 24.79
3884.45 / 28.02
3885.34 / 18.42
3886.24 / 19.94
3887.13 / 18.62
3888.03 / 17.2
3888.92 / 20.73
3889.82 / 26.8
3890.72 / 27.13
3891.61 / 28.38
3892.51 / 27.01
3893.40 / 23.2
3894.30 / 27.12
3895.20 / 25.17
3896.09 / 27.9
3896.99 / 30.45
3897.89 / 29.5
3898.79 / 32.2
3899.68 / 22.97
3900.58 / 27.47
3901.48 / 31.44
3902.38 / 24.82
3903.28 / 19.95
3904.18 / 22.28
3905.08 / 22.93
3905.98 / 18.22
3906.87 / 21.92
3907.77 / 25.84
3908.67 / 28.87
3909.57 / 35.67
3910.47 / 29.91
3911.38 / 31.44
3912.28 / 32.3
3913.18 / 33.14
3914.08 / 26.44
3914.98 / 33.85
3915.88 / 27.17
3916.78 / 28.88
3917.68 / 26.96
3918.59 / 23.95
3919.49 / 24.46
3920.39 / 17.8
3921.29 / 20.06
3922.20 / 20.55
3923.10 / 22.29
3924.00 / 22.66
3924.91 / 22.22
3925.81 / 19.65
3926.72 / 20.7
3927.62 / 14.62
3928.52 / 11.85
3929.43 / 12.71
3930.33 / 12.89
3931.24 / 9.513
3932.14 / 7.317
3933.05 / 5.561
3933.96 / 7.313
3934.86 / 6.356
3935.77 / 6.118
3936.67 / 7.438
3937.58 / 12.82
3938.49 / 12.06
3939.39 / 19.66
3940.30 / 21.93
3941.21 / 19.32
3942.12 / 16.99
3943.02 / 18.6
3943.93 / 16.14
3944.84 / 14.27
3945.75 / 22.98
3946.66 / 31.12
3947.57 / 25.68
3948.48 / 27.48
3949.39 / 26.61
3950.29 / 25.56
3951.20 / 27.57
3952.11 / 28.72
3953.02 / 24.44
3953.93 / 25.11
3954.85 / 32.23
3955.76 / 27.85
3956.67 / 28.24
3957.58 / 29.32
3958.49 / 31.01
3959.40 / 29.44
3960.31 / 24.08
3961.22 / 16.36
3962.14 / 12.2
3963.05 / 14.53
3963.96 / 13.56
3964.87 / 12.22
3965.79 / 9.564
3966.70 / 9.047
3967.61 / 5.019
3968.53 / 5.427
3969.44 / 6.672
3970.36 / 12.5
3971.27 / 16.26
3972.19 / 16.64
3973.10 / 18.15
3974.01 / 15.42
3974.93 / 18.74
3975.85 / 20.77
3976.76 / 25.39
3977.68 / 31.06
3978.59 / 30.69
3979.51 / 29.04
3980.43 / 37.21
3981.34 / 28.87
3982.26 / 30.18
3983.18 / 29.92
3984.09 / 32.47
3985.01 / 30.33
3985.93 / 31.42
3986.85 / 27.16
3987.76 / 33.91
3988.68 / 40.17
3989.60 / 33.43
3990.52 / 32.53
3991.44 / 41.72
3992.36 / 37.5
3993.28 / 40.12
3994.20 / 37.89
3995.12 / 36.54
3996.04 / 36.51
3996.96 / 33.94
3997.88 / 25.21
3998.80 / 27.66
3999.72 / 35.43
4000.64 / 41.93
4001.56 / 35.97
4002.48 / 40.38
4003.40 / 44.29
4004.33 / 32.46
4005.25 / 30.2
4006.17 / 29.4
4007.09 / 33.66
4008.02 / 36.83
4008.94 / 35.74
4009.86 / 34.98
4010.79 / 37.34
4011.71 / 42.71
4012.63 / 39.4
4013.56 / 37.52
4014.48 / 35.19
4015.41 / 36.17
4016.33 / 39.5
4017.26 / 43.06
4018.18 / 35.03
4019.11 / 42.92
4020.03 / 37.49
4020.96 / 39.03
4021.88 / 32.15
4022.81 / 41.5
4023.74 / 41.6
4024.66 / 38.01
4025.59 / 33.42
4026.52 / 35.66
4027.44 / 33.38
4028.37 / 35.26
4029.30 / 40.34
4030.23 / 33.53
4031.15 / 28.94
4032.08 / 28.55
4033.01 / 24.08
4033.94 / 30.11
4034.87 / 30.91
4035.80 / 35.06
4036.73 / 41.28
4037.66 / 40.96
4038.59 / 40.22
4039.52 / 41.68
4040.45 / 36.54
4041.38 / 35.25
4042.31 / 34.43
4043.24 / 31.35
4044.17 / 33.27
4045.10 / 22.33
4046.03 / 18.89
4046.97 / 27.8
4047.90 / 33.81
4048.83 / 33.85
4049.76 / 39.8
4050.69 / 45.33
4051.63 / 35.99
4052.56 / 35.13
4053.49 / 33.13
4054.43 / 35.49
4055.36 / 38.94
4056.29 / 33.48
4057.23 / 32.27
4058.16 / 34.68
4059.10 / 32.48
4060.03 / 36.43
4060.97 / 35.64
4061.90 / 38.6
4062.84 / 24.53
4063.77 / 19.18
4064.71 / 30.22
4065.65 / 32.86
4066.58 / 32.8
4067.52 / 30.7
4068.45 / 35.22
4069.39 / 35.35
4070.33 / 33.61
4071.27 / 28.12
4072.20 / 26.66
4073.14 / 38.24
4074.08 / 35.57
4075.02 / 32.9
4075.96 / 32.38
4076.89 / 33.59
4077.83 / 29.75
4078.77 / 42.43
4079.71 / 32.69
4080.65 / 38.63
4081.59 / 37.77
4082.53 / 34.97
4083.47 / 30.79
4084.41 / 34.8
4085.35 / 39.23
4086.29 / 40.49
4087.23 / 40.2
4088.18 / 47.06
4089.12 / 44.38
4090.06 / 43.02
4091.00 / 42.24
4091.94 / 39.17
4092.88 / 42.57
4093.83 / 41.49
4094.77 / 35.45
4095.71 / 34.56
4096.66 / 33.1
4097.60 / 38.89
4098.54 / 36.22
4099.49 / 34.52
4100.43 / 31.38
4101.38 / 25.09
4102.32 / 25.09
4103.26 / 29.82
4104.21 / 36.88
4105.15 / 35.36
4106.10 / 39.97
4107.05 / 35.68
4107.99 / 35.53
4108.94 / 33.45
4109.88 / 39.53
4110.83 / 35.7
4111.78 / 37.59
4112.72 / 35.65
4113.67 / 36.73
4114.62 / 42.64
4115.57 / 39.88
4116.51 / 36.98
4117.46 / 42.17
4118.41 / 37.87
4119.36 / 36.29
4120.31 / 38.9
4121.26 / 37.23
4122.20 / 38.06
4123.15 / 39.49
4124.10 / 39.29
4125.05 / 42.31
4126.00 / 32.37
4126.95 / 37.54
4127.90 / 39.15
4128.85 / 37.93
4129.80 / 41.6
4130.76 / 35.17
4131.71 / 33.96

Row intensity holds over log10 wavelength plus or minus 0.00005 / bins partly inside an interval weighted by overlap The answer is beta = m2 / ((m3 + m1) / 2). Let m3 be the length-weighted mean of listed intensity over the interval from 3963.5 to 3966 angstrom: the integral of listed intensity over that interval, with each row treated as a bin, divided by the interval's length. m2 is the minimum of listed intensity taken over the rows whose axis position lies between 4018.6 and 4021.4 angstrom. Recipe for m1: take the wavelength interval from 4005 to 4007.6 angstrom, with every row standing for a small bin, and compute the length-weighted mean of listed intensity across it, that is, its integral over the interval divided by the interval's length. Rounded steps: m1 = 31.2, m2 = 37.49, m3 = 12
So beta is 1.7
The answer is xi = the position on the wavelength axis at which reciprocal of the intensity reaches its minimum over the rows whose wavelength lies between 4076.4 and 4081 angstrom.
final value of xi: 4078.77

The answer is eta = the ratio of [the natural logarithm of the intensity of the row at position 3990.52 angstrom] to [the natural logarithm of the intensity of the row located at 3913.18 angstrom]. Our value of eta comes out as 0.99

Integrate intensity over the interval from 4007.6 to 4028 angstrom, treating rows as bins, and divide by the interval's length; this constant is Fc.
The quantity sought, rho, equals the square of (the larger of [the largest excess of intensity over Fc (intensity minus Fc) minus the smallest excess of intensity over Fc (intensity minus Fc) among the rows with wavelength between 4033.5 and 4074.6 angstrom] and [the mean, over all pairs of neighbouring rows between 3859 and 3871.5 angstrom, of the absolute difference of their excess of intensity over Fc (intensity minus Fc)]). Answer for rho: 699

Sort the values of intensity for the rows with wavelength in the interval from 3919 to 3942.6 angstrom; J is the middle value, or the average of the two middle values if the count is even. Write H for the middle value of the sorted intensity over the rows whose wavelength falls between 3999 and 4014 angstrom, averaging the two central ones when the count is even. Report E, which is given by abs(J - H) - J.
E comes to 5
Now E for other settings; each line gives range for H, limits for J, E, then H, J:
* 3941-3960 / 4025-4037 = -27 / 26.6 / 33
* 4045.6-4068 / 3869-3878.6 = -11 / 33.6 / 22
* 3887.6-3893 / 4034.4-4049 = -27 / 26.9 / 34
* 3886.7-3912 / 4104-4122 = -27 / 26.9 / 37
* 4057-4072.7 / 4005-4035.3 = -33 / 32.8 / 36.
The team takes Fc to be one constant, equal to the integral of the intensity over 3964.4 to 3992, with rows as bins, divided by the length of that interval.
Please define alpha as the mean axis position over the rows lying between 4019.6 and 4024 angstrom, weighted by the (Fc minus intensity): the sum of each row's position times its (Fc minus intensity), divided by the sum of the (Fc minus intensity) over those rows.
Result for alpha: 4022.0 angstrom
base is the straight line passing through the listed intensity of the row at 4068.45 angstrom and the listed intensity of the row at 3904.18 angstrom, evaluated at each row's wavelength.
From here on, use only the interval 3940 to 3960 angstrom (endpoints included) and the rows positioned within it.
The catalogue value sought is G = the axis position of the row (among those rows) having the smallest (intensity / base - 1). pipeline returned 3944.84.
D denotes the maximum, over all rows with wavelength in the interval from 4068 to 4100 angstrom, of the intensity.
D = 47.06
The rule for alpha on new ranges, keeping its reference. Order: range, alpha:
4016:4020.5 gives 4018.1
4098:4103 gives 4099.5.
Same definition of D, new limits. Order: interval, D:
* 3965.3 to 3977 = 25.39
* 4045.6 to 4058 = 45.33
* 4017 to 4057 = 45.33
